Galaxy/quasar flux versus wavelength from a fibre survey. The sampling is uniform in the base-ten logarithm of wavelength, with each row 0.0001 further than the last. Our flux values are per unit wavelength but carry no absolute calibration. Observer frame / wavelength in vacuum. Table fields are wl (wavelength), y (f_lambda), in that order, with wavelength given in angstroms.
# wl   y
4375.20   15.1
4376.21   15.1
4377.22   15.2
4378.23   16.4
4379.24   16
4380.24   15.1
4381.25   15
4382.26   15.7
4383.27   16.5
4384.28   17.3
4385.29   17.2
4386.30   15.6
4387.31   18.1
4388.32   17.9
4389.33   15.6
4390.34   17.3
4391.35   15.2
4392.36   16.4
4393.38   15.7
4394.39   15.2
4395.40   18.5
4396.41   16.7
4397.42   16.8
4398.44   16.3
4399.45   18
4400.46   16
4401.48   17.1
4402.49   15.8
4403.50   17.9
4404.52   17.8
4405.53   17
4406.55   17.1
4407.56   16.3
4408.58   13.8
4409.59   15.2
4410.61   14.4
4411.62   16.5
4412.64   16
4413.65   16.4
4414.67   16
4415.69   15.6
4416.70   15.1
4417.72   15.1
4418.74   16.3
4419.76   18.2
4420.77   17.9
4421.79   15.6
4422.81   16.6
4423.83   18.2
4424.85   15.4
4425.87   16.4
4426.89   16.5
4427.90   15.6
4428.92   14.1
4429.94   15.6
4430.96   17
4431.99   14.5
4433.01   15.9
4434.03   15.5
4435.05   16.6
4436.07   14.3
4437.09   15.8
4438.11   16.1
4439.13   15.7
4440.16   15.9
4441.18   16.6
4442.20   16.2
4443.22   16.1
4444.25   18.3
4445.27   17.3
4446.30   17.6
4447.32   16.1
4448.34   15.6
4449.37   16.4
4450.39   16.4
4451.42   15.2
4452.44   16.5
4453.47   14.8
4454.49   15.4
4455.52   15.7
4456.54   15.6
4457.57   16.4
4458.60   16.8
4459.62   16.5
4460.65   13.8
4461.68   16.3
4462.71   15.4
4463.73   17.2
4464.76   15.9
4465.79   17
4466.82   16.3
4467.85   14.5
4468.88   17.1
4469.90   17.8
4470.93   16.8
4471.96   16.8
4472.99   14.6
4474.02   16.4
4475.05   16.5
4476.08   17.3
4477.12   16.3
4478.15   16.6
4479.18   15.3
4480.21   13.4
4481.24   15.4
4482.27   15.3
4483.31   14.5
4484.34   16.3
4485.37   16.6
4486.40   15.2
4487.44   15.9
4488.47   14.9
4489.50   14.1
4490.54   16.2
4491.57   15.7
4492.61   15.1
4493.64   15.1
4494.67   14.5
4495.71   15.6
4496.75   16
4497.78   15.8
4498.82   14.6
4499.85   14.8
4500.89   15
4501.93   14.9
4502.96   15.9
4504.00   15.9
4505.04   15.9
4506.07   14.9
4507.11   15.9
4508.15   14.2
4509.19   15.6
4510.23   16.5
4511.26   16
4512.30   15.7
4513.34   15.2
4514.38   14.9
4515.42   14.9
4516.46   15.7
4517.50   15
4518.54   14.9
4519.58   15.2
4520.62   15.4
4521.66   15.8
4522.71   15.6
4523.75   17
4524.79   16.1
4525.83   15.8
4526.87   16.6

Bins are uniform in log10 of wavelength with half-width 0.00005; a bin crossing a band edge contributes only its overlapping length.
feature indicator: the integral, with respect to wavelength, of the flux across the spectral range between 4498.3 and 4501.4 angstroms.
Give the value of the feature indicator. 46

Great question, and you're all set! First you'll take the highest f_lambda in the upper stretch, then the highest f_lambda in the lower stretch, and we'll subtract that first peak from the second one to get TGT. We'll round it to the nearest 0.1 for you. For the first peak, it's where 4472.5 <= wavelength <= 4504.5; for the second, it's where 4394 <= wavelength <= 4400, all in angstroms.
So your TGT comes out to 1.2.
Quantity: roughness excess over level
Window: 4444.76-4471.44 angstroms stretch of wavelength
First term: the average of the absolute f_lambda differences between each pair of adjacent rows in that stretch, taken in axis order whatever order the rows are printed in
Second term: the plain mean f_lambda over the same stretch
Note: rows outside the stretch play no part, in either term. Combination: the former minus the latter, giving -15.1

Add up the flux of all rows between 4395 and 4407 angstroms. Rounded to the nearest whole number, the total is 205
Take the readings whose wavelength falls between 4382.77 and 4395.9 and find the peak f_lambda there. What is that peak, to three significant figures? 18.5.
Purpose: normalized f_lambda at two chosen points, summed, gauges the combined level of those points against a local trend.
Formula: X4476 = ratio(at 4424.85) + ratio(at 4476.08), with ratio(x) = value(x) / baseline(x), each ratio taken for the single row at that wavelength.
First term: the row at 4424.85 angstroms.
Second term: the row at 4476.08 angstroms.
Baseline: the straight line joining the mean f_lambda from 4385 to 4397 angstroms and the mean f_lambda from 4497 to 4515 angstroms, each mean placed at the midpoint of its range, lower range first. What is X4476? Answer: 2.05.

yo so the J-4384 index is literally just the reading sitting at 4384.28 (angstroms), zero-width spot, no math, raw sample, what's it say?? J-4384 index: 17.3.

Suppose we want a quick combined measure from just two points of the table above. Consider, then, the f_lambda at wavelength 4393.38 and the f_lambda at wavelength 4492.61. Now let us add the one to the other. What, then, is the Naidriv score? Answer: 30.8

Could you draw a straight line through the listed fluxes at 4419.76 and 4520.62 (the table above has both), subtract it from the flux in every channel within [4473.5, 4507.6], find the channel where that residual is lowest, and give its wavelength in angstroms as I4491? 4480.21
